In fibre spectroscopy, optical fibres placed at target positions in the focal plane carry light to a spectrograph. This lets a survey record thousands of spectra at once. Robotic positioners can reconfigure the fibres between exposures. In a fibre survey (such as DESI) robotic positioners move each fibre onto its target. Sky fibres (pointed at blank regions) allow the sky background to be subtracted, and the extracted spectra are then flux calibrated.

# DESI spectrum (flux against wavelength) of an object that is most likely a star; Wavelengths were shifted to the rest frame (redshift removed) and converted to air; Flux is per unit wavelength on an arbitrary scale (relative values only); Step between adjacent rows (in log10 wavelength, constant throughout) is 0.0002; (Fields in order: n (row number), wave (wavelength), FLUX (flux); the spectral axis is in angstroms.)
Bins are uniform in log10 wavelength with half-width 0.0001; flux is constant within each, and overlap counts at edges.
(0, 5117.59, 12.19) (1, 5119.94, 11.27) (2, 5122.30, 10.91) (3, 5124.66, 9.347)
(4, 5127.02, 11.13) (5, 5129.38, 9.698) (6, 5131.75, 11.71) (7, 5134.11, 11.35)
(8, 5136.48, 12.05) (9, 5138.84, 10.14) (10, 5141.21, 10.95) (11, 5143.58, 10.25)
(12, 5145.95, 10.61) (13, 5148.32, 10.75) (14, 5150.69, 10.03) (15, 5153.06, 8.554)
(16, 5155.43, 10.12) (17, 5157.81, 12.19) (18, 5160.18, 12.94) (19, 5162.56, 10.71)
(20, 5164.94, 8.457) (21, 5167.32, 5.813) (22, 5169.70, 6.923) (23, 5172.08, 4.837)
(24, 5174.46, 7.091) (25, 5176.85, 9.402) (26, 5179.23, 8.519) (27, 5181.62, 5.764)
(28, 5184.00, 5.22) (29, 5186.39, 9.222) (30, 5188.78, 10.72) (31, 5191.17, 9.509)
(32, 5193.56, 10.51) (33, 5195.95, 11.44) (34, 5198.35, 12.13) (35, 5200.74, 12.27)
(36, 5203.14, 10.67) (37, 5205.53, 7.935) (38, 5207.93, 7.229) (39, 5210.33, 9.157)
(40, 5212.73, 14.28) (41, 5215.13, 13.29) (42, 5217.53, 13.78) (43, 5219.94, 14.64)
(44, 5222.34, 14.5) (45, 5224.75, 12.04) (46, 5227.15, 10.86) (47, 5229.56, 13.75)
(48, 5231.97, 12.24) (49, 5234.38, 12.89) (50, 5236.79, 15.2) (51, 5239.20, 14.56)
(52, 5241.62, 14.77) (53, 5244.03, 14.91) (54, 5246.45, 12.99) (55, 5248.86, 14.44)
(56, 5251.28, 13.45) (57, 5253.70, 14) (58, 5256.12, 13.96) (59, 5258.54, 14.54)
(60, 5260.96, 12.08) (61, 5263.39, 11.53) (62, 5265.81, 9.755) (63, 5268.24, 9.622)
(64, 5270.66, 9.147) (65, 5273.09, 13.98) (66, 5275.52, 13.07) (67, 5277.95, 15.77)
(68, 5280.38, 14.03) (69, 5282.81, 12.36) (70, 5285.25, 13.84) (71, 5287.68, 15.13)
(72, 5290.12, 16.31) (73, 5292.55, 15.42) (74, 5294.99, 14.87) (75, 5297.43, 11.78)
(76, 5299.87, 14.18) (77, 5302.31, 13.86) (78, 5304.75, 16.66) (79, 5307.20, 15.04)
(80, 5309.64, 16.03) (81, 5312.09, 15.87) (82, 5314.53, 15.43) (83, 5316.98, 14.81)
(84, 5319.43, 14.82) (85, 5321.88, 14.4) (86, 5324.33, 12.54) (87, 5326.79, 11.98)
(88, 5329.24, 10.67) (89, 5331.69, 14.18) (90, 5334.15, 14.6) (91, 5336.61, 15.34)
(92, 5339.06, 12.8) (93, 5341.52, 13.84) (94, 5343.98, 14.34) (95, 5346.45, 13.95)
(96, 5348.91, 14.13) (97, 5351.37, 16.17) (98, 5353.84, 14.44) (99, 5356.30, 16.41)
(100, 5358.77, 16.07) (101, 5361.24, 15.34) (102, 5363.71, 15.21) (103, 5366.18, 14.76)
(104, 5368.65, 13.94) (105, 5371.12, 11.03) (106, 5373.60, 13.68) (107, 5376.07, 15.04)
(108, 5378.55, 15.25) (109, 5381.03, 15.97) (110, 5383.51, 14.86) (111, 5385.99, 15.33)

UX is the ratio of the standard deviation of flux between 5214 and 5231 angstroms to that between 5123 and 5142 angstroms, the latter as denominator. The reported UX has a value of 1.4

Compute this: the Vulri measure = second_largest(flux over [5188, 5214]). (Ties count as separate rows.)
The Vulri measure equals 12.27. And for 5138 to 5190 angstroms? 12.19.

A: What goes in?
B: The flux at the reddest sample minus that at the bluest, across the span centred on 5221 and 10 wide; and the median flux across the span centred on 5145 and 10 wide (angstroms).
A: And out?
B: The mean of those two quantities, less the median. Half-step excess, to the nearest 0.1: -6.2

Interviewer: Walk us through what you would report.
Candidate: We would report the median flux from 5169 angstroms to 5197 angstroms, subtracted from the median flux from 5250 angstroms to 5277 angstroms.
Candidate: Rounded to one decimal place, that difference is 4.2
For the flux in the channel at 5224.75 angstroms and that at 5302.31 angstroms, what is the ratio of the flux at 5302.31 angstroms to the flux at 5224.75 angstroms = 1.2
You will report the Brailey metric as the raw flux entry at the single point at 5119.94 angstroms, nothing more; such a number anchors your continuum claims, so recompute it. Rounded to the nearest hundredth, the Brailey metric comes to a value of 11.27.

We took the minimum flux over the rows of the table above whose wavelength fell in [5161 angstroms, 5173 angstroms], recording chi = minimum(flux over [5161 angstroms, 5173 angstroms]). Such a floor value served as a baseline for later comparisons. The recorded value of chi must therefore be 4.837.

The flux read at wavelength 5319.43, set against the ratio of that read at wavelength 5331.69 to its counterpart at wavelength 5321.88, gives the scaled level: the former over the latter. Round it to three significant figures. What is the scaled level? 15.0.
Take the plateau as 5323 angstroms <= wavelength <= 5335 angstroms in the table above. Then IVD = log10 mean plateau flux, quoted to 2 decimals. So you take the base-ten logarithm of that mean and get 1.11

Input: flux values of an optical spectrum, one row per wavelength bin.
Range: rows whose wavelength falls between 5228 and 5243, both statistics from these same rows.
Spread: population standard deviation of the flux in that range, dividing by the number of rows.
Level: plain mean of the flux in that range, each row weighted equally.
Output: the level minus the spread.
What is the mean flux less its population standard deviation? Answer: 12.8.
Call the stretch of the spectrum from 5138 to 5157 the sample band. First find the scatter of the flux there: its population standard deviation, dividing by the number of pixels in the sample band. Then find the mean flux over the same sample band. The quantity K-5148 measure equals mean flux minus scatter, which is 9.5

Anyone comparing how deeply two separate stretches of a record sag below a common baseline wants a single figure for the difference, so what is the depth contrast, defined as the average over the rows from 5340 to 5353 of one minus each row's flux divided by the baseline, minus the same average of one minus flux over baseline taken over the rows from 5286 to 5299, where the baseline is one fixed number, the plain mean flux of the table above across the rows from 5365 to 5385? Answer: 0.0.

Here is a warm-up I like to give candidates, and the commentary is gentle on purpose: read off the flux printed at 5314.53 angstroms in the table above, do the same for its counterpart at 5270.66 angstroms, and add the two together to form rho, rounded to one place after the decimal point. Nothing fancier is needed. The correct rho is 24.6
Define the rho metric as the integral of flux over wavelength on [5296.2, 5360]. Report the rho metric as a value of 919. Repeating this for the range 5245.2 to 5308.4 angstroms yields 855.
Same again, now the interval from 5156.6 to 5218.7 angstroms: 597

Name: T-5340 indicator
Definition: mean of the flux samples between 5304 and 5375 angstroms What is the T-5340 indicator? 14.4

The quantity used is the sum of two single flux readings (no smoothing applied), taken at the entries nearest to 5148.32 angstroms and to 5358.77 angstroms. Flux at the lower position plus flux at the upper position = 26.8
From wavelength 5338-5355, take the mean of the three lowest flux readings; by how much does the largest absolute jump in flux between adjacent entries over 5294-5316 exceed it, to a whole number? -10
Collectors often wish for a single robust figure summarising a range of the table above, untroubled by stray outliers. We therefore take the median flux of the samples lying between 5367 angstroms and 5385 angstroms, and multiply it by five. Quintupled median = 74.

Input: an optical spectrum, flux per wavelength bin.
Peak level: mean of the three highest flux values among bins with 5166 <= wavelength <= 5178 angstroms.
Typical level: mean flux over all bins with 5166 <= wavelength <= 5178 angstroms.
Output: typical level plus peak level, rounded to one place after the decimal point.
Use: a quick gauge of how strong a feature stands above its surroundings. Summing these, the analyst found 14.6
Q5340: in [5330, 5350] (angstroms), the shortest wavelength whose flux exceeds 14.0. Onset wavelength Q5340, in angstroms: 5331.69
